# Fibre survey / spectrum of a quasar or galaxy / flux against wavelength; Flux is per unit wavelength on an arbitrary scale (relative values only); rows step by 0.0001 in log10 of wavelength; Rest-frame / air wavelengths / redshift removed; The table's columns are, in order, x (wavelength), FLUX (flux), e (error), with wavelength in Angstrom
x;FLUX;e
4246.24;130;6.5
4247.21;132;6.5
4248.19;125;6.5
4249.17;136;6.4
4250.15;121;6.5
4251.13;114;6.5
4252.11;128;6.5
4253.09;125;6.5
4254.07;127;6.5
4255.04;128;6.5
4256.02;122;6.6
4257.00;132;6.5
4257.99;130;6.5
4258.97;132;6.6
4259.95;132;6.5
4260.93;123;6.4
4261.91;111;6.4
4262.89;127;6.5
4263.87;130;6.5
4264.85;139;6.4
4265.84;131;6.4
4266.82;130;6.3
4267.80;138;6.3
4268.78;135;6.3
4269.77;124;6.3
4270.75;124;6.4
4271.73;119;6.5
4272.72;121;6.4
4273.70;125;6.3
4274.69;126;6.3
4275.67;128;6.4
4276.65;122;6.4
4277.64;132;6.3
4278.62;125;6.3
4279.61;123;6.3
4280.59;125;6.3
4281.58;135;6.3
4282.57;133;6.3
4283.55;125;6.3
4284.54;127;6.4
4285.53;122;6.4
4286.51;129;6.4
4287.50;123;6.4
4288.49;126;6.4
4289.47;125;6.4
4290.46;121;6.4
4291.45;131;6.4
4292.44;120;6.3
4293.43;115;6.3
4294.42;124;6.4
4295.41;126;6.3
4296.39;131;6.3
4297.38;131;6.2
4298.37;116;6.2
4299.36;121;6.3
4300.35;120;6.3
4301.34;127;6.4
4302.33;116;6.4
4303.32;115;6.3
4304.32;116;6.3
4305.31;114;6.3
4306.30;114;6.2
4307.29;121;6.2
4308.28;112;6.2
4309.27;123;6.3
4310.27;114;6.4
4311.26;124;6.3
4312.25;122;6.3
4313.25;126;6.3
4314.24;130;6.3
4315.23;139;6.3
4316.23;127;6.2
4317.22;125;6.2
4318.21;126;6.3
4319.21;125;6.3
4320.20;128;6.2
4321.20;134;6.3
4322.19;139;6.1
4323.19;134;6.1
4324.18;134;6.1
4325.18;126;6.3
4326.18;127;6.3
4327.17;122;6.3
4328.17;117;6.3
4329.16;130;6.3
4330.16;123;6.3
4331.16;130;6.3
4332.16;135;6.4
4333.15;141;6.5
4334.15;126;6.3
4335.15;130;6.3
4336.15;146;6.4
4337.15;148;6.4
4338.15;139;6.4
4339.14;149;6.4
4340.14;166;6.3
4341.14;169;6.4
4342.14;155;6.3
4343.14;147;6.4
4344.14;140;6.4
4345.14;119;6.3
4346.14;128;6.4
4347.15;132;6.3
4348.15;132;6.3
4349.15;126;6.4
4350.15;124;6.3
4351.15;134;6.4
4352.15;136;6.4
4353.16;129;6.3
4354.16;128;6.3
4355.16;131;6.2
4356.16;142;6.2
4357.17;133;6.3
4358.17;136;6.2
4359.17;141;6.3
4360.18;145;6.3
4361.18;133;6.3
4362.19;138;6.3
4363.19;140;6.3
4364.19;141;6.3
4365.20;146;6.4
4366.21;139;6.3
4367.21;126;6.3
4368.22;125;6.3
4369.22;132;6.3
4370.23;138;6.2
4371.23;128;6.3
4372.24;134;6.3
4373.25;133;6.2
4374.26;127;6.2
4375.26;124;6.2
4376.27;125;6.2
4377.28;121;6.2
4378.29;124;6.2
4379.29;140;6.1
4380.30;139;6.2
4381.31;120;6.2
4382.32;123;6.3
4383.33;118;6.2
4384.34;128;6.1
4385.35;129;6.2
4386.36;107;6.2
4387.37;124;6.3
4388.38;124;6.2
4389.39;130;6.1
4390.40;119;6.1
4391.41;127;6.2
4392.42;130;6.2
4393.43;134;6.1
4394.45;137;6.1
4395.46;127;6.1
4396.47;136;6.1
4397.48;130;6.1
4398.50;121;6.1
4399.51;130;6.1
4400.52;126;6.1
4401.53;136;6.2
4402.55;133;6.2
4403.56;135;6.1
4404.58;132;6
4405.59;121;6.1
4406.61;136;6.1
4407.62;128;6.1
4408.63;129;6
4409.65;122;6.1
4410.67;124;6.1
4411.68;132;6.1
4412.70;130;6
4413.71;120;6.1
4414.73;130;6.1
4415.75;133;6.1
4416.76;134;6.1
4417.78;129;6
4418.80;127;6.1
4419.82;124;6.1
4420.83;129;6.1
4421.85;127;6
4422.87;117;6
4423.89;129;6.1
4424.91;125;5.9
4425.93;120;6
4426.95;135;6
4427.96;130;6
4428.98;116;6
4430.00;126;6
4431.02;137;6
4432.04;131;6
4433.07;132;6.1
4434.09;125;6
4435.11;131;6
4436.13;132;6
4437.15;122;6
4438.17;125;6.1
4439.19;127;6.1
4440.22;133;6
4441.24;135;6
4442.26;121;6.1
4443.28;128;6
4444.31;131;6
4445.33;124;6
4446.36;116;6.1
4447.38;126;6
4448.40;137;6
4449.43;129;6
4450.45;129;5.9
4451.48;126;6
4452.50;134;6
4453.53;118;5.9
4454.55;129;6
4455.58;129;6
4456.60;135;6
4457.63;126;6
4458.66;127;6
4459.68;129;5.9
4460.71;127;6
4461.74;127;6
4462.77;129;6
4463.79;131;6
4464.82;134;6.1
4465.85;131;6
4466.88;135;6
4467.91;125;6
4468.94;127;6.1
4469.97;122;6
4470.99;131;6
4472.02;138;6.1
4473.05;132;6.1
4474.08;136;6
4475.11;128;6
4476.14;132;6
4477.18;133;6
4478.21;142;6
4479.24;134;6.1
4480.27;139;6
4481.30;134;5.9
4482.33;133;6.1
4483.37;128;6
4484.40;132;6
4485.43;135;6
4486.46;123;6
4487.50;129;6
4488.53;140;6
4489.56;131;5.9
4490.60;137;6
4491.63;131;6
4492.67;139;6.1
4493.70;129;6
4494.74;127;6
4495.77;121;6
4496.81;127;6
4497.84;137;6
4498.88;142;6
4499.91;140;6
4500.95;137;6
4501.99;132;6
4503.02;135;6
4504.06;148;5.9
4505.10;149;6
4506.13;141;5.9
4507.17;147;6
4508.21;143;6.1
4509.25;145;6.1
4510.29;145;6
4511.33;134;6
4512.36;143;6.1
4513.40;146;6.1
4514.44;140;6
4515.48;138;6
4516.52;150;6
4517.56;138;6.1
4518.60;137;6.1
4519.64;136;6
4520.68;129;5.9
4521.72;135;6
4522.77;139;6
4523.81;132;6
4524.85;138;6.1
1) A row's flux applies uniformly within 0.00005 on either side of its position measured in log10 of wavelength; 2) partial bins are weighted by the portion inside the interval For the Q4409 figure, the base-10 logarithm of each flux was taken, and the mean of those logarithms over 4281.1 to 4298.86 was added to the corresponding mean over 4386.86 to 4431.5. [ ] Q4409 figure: 4.206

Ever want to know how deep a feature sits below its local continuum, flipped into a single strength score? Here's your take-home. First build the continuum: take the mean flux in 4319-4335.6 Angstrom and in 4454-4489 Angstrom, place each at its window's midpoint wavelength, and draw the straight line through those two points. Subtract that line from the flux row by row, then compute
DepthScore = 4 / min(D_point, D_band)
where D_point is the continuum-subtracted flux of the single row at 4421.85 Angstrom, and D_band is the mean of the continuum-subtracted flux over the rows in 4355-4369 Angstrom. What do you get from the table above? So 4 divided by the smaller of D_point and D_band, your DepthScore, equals -1.1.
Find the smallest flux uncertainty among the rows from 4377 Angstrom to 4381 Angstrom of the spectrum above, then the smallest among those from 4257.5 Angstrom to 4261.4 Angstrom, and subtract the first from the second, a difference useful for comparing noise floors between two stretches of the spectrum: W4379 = 0.30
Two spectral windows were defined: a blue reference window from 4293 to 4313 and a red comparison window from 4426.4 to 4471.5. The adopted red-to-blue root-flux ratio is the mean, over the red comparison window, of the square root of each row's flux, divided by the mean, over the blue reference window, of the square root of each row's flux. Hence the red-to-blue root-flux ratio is 1.03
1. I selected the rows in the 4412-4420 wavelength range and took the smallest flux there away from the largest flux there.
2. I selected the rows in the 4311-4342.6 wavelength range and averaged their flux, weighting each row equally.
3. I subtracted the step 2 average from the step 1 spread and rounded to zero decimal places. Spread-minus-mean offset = -120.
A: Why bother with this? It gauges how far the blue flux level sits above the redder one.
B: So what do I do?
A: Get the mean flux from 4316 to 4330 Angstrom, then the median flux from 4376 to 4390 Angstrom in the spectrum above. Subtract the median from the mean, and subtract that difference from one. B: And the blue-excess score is -3.1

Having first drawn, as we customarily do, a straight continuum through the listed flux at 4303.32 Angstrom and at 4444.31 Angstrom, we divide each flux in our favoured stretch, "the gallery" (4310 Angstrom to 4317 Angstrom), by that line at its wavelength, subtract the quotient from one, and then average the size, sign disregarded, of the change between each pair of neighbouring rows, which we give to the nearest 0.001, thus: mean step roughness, 0.058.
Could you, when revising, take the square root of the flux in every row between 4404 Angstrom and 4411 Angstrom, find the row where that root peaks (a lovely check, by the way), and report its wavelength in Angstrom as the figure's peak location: 4406.61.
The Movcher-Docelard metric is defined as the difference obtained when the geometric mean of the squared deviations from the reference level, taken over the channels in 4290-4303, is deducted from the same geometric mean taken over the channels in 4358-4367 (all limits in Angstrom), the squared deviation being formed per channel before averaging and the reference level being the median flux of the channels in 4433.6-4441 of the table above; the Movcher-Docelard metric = 150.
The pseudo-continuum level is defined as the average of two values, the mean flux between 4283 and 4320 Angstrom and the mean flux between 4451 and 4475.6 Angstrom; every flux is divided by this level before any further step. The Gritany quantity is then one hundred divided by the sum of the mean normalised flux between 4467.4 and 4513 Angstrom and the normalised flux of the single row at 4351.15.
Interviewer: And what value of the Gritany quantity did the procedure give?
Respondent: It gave 46.9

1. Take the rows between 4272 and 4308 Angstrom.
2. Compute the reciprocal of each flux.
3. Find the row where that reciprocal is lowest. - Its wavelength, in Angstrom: 4281.58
